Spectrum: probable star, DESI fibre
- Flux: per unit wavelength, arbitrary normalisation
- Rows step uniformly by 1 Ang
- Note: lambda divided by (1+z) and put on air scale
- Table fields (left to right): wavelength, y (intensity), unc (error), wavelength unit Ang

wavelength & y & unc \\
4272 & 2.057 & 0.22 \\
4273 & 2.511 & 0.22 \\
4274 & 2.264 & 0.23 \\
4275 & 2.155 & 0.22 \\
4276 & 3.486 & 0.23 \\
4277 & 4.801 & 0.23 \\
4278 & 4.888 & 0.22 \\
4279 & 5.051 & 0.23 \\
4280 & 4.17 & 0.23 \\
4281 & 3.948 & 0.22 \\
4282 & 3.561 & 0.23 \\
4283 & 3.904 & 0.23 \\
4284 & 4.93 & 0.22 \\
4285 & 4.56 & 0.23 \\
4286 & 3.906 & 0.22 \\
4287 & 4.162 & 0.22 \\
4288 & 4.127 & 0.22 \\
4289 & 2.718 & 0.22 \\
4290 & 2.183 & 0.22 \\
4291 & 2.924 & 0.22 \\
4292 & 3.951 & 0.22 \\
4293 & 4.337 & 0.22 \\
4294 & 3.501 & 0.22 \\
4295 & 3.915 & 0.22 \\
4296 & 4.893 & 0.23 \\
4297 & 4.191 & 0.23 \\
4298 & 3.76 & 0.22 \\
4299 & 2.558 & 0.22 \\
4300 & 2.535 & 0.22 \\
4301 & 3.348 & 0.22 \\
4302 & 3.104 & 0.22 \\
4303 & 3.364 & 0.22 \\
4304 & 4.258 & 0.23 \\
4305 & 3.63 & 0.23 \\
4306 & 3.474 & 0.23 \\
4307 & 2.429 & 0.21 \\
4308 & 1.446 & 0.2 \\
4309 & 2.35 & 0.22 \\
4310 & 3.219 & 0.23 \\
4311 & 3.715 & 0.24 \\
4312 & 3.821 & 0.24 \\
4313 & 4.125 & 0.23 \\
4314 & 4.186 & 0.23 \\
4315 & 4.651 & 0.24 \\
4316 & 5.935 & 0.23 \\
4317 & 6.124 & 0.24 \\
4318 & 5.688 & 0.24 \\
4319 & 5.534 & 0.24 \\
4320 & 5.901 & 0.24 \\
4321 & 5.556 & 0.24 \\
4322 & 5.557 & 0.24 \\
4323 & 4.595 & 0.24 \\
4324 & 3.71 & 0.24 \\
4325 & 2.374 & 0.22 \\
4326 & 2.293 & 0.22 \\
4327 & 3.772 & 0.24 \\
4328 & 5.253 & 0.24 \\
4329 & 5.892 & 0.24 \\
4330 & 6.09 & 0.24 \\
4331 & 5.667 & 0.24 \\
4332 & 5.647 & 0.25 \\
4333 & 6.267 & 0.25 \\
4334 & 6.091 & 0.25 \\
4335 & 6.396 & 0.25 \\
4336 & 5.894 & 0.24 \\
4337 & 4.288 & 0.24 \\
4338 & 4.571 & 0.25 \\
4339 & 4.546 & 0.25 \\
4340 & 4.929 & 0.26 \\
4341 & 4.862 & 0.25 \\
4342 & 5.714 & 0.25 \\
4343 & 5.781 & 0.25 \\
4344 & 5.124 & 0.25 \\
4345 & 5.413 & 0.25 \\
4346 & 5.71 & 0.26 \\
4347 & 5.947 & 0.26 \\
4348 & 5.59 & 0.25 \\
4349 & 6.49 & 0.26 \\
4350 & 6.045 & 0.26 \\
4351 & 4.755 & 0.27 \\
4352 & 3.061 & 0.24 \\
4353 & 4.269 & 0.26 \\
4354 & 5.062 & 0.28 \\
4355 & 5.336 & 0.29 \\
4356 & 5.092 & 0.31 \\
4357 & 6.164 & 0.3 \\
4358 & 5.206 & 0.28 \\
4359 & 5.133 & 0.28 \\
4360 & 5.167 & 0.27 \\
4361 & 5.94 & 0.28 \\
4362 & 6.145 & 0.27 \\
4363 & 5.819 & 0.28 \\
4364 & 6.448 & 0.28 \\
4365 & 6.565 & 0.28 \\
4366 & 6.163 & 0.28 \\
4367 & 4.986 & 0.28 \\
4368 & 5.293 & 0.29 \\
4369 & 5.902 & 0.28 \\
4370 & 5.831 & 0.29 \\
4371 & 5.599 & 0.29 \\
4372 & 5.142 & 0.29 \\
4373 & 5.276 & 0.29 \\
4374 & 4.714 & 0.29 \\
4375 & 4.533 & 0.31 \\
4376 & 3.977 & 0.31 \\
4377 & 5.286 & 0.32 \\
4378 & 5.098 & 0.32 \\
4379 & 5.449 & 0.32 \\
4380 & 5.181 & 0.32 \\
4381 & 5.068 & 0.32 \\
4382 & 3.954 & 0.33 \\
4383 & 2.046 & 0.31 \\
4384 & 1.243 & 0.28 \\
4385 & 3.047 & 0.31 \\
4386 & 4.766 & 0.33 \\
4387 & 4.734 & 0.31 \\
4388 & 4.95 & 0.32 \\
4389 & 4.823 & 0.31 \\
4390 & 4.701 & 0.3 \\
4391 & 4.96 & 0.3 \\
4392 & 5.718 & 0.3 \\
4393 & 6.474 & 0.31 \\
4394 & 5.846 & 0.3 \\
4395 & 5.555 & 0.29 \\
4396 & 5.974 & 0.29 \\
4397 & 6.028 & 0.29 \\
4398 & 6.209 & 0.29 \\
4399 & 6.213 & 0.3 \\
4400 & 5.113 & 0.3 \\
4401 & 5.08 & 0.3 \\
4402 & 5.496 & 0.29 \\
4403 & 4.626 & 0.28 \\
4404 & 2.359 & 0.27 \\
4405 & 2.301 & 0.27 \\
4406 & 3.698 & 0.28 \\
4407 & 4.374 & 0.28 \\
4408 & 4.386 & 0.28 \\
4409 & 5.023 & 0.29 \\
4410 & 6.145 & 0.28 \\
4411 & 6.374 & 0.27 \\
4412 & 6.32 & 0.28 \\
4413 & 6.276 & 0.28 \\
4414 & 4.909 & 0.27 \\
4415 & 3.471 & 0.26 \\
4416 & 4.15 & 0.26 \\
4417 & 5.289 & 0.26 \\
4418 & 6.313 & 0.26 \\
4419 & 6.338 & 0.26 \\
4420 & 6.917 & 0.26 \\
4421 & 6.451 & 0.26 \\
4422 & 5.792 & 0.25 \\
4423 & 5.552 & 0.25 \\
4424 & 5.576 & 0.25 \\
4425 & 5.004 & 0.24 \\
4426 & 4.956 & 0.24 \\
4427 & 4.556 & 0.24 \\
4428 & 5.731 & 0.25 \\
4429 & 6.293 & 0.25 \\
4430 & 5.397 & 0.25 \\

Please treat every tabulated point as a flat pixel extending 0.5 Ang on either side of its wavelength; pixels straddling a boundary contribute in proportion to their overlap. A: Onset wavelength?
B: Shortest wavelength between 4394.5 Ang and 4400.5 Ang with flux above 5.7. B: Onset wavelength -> 4396 Ang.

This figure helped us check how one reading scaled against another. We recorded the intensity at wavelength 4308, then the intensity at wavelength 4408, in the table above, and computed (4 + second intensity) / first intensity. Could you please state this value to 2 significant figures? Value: 5.8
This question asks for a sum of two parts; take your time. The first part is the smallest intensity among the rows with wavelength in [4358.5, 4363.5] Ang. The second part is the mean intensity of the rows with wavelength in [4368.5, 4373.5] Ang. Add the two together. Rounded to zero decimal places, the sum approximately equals 11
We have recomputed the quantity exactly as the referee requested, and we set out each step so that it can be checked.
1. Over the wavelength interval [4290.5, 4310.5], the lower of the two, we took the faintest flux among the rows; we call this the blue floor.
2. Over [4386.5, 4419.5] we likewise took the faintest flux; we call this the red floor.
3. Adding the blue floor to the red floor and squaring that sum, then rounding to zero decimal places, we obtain 14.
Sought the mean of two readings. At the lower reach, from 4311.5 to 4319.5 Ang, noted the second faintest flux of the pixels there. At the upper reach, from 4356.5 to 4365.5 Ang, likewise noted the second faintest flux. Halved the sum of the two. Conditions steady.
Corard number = 4.6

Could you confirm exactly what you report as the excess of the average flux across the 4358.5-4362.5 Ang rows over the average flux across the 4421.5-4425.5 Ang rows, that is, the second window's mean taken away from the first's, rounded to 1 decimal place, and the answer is 0.1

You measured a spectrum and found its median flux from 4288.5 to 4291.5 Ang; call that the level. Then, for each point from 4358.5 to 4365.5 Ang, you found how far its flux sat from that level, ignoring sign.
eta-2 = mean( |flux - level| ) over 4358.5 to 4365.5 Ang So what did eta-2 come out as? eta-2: 3.2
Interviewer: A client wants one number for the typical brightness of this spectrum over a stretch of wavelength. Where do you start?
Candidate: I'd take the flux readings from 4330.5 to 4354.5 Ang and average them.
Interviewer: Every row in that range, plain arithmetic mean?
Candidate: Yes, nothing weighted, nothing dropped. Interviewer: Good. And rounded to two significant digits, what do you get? 5.3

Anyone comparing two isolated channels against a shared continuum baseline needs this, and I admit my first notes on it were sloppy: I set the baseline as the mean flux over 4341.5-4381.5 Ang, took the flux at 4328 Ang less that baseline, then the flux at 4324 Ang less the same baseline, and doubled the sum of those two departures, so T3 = -4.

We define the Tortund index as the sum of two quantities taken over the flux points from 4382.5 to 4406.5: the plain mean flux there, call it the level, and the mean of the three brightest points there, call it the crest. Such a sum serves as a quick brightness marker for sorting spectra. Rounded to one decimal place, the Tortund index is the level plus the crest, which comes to 11.0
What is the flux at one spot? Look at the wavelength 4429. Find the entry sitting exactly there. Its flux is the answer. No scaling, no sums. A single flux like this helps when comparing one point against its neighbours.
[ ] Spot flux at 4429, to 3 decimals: 6.293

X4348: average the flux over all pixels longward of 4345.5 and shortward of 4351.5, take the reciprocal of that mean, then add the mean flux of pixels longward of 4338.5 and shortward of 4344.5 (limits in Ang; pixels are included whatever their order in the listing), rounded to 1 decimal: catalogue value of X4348 5.3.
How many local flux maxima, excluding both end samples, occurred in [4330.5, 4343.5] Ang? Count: 4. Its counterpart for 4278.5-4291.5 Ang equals 2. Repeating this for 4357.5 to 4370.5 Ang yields 3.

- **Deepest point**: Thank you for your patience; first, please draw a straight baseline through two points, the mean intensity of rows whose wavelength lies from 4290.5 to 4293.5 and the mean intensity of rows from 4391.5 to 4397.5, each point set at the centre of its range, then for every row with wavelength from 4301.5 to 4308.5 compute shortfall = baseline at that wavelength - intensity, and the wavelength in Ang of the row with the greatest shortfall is 4308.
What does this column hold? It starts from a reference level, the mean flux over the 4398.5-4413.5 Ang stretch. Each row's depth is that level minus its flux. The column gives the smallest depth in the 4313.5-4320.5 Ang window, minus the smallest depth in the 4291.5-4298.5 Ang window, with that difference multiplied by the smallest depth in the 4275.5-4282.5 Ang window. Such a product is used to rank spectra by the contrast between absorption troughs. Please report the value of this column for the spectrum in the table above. 0.16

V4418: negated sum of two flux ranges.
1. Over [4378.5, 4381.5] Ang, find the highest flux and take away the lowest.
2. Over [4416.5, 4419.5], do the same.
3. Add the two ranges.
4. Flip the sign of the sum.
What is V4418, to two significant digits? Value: -1.4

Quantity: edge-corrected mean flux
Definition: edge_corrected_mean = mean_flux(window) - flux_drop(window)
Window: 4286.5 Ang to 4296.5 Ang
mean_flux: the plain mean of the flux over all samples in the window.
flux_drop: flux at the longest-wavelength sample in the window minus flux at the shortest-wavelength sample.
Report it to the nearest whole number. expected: 3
